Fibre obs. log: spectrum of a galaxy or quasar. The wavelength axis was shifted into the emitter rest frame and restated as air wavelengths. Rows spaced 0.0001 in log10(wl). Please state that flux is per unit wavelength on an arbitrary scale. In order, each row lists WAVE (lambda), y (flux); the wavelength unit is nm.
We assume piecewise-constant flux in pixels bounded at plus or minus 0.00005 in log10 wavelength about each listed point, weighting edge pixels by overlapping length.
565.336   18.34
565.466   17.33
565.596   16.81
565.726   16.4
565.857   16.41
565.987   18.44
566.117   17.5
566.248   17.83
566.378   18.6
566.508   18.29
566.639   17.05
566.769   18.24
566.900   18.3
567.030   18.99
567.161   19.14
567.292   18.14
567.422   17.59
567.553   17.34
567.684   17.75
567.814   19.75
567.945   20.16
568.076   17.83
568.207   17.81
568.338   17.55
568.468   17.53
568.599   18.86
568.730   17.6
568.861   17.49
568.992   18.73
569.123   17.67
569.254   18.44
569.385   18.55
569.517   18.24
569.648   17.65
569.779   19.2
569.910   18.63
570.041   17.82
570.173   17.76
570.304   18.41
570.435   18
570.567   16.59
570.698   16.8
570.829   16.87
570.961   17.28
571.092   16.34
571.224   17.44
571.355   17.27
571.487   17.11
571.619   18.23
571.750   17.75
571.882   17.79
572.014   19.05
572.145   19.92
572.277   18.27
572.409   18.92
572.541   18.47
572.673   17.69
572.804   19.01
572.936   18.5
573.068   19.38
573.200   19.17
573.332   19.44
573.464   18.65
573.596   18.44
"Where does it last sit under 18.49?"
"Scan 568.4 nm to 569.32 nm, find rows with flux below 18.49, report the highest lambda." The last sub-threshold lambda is 569.254 nm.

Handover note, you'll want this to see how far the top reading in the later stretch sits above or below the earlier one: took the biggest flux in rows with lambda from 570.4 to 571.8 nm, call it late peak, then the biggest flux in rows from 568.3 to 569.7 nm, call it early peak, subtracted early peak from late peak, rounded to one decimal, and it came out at -0.6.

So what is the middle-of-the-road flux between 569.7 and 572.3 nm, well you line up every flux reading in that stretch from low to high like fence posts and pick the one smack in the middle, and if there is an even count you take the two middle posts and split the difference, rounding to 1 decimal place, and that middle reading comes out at 17.8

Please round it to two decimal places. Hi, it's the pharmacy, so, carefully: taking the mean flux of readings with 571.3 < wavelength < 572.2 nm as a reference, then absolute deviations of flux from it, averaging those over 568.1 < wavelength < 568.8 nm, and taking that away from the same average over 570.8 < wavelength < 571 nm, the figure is 0.51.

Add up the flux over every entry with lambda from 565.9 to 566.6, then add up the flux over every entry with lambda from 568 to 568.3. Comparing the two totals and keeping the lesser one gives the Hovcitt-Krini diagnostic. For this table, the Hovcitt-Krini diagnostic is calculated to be 36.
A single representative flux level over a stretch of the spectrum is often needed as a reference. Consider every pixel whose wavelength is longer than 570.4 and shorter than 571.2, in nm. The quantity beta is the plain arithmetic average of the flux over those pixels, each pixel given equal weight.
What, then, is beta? 17.0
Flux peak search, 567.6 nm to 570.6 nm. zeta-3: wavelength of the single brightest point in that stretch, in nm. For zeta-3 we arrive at 567.945 nm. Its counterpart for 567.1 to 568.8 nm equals 567.945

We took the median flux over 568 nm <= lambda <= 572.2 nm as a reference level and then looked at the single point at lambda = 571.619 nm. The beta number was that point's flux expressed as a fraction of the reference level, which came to 1.03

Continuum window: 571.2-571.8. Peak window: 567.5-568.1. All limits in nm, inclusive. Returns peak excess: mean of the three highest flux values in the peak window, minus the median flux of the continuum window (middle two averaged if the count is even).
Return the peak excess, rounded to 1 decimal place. 1.8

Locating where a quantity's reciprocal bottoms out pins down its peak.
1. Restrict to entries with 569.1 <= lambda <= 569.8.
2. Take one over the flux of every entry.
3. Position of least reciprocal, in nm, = 569.779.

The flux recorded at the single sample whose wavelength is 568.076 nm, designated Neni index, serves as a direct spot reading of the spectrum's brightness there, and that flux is 17.83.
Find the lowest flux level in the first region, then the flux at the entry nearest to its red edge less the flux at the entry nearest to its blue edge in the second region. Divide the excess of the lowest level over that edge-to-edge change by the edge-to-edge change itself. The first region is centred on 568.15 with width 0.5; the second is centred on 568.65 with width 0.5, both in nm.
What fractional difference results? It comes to -440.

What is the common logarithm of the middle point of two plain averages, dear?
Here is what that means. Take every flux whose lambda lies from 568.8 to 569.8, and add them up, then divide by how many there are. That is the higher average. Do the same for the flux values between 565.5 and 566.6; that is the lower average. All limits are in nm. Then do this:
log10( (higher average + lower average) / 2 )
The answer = 1.25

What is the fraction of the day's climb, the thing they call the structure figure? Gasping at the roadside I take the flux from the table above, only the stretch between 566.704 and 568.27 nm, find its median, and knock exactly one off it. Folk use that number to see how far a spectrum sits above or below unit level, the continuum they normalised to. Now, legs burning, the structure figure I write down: 17.19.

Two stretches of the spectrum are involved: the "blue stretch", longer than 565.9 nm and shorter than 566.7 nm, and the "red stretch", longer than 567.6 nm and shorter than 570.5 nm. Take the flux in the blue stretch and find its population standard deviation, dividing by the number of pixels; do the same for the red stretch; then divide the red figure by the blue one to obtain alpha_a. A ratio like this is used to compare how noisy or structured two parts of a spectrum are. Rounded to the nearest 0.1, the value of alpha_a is 1.3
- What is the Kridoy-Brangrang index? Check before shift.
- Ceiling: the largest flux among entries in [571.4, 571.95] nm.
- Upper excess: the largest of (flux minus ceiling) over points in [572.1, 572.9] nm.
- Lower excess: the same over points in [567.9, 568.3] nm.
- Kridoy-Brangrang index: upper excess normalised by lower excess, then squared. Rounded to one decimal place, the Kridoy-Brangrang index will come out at 0.8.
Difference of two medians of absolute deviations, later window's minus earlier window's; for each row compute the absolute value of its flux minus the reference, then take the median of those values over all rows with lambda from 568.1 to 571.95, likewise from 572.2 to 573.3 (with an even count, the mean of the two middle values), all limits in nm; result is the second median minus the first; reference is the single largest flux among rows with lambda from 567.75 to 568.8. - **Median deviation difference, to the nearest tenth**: -1.0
